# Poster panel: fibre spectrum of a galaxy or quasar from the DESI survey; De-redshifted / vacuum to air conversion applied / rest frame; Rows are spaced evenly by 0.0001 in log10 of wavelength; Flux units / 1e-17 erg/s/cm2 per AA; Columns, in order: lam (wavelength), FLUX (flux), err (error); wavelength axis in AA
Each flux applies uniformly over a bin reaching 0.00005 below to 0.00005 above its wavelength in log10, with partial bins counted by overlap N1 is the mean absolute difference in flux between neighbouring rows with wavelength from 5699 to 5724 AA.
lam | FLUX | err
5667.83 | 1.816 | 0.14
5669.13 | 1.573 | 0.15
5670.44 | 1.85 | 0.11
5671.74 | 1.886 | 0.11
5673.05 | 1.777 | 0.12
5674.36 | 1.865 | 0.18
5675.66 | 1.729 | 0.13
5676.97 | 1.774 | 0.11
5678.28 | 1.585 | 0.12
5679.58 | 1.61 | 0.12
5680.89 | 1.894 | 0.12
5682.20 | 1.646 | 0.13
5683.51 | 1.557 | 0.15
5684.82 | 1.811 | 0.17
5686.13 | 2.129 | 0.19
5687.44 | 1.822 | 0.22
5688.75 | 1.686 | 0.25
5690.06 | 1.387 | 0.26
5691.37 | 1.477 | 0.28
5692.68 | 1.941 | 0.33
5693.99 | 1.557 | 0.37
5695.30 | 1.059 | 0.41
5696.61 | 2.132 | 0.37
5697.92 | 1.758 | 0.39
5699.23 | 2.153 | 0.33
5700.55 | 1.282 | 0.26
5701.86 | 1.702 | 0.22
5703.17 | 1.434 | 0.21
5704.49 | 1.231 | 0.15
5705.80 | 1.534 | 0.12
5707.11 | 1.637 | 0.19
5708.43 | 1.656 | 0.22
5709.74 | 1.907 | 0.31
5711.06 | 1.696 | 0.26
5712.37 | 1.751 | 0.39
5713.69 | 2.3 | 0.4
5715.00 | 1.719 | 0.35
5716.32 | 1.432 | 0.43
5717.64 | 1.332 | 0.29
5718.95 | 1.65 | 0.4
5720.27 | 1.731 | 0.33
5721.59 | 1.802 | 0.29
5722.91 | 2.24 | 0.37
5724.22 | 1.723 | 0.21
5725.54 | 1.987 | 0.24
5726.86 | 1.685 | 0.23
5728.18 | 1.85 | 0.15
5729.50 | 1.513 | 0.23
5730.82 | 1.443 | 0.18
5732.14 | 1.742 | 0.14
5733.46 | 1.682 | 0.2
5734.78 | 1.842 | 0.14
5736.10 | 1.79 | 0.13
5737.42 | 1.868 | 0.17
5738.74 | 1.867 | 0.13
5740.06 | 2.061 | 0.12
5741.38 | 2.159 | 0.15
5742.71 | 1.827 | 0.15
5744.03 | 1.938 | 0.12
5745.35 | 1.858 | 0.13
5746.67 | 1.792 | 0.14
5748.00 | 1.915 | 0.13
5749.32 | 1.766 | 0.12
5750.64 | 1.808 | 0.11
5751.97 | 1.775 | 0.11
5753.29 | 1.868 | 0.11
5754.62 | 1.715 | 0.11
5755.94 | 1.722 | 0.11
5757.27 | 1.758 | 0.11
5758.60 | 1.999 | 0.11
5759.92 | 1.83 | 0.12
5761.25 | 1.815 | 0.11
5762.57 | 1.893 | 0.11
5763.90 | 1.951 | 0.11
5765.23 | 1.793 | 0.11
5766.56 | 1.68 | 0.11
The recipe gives 0.28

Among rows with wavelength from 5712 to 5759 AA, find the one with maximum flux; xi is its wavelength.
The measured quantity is 5713.69 AA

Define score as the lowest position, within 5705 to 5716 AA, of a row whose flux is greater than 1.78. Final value 5709.74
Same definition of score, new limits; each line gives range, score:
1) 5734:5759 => 5734.78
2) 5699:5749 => 5699.23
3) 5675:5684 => 5680.89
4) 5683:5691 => 5684.82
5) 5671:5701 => 5671.74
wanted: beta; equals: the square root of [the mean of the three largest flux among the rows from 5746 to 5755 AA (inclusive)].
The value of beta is 1.37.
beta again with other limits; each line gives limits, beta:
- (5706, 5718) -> 1.41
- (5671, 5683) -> 1.37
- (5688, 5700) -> 1.44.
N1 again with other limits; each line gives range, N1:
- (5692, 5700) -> 0.54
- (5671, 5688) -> 0.17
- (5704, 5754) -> 0.19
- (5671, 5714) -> 0.28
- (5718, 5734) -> 0.24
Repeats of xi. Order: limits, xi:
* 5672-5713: 5699.23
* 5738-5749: 5741.38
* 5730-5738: 5737.42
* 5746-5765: 5758.60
